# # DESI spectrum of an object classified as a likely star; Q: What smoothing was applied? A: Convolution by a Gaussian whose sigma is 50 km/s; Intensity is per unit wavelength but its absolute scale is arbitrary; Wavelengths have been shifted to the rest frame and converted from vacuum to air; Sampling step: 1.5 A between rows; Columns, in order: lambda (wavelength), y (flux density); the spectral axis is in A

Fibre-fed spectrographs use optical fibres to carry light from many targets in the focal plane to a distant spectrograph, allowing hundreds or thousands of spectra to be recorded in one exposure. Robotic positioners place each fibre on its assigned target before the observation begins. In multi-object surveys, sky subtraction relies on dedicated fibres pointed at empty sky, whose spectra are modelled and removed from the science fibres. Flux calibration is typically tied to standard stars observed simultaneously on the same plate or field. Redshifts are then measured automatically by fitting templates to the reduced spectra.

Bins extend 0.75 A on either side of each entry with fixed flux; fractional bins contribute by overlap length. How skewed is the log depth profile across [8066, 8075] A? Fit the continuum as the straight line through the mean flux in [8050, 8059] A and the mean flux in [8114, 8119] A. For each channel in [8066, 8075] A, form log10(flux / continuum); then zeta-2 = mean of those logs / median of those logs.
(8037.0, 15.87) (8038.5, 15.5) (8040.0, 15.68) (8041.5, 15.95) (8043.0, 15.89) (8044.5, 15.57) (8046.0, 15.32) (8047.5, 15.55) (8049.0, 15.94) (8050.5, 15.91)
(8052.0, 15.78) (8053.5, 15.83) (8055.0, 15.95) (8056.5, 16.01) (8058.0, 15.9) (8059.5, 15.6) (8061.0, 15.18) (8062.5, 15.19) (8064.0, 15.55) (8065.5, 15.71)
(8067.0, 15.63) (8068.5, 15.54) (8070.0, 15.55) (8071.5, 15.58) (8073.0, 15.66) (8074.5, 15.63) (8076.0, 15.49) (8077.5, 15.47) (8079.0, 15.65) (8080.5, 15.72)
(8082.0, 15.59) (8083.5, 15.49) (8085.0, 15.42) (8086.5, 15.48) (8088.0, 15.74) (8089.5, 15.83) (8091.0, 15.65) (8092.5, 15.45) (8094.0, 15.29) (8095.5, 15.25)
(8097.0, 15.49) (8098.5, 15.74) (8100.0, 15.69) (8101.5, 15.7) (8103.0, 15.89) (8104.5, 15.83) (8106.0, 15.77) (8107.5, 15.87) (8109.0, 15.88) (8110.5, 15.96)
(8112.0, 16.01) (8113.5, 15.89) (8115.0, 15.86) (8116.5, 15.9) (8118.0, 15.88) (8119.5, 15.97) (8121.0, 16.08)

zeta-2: 1.0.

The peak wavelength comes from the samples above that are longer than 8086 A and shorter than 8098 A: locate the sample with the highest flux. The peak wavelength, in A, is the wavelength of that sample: 8089.5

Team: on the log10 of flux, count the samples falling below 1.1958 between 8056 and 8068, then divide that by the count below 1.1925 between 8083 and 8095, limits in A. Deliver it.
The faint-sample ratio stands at 1.0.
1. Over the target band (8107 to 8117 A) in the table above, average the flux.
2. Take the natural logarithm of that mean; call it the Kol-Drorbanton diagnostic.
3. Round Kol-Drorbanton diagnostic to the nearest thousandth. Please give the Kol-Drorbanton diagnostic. 2.767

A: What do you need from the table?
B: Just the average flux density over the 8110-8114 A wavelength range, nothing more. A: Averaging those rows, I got 16.0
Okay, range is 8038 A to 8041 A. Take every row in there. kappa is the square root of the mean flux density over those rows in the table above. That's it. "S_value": 3.95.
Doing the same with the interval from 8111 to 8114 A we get 3.99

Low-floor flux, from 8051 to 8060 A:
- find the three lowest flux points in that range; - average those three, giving 15.7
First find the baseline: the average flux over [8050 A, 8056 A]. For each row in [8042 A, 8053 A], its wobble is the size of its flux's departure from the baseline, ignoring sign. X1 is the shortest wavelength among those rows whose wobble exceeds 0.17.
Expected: 8044.5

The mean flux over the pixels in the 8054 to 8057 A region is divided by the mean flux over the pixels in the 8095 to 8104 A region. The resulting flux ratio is 1.02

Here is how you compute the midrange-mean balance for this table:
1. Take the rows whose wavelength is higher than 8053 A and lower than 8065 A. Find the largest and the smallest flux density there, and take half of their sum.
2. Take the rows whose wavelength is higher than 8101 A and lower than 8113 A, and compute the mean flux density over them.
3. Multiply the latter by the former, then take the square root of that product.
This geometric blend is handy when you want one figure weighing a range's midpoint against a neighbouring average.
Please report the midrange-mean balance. 15.7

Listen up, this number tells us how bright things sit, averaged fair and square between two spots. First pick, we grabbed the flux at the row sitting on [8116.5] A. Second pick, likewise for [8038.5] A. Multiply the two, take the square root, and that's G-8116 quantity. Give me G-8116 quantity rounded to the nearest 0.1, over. 15.7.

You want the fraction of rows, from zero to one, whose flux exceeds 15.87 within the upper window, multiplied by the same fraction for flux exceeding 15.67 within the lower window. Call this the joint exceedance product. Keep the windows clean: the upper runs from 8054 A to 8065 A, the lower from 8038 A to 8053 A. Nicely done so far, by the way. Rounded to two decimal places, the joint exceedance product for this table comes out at 0.26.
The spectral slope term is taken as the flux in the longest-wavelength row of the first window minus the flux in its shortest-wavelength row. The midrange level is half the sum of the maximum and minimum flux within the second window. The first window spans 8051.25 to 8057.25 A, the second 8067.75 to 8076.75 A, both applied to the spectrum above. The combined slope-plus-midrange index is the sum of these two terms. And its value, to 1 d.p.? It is 15.8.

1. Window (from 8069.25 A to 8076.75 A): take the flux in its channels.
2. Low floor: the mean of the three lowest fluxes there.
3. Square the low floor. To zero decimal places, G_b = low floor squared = 241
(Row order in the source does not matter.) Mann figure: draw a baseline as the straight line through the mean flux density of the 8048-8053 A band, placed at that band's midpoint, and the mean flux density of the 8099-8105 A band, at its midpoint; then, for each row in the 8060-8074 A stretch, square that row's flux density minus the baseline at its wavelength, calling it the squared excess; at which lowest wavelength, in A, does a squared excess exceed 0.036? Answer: 8061.0 A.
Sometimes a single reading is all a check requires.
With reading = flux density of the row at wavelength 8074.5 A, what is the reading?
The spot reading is 15.63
